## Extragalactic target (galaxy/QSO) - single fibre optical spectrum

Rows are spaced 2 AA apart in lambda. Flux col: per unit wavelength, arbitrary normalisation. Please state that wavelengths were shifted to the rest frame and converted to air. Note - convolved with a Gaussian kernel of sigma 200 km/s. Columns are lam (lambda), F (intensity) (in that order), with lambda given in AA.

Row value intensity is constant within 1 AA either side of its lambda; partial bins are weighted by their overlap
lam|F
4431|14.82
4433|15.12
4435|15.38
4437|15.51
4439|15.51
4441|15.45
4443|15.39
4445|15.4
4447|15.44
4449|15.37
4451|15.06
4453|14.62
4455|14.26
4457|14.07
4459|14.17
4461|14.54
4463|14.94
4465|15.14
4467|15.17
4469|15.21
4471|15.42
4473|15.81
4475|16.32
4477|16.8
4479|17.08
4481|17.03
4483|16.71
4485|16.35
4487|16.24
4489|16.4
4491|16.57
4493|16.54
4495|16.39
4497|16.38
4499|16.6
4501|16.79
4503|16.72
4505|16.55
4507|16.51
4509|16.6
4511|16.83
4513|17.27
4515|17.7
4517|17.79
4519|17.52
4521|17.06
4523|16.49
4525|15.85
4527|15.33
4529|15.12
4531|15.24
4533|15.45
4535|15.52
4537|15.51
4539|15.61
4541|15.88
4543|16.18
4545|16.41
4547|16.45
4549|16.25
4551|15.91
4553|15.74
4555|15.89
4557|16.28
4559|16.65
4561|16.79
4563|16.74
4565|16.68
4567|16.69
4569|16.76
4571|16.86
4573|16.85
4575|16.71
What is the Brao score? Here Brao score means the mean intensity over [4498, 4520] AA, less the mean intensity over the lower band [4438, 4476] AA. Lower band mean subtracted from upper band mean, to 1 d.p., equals 1.9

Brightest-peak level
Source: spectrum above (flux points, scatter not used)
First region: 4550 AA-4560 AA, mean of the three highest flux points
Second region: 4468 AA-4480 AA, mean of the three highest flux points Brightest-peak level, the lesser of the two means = 16.3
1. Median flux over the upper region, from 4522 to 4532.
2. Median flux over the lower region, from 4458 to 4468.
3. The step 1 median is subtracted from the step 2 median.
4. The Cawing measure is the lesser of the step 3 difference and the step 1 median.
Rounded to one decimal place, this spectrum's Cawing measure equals -0.4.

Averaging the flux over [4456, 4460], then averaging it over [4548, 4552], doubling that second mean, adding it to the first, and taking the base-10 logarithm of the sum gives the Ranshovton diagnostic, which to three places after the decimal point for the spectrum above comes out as 1.665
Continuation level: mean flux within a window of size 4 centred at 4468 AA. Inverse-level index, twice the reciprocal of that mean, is 0.132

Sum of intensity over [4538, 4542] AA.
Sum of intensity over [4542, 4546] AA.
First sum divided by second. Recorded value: 0.97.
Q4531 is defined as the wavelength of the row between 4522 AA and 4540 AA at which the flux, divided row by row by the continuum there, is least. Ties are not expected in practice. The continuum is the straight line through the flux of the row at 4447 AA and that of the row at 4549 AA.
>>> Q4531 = 4529 AA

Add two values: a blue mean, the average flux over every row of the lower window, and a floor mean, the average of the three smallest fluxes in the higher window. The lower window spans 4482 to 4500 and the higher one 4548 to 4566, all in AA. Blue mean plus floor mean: 32.3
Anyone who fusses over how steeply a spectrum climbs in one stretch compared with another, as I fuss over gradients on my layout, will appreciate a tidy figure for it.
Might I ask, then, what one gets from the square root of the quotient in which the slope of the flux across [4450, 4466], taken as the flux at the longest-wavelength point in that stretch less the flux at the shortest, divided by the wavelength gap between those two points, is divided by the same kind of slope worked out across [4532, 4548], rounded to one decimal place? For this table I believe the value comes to 0.3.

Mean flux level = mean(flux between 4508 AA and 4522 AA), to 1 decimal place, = 17.3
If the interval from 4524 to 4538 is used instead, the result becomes 15.4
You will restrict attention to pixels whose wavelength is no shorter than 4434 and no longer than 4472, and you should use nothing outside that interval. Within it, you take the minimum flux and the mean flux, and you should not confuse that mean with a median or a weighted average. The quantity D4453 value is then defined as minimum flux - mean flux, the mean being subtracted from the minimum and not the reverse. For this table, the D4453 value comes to -1.0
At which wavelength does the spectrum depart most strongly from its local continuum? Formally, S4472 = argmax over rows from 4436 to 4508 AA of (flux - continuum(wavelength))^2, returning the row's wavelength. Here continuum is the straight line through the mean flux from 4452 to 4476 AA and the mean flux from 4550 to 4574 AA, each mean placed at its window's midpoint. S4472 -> 4479 AA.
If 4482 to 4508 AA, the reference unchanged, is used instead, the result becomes 4483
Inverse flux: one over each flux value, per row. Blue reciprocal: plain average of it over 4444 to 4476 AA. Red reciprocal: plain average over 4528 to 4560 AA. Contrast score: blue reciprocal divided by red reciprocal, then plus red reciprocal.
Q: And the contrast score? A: 1.12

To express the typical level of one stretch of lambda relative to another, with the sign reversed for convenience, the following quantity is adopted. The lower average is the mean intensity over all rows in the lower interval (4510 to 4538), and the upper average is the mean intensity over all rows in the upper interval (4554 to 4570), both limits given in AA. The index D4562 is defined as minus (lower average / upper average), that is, -0.99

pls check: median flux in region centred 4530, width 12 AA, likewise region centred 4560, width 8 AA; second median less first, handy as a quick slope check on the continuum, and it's 1.3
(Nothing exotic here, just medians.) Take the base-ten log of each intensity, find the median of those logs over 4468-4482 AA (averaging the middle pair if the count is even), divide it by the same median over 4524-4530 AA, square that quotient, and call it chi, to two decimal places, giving 1.05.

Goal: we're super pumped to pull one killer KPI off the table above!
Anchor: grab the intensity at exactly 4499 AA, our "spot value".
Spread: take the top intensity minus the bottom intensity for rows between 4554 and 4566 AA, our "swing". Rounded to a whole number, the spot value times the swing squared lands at 13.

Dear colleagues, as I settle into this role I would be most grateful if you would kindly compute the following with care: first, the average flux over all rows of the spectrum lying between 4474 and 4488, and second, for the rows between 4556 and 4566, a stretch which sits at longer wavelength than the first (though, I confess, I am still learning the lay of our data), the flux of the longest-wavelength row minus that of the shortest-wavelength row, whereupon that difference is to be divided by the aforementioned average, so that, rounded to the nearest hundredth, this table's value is 0.02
